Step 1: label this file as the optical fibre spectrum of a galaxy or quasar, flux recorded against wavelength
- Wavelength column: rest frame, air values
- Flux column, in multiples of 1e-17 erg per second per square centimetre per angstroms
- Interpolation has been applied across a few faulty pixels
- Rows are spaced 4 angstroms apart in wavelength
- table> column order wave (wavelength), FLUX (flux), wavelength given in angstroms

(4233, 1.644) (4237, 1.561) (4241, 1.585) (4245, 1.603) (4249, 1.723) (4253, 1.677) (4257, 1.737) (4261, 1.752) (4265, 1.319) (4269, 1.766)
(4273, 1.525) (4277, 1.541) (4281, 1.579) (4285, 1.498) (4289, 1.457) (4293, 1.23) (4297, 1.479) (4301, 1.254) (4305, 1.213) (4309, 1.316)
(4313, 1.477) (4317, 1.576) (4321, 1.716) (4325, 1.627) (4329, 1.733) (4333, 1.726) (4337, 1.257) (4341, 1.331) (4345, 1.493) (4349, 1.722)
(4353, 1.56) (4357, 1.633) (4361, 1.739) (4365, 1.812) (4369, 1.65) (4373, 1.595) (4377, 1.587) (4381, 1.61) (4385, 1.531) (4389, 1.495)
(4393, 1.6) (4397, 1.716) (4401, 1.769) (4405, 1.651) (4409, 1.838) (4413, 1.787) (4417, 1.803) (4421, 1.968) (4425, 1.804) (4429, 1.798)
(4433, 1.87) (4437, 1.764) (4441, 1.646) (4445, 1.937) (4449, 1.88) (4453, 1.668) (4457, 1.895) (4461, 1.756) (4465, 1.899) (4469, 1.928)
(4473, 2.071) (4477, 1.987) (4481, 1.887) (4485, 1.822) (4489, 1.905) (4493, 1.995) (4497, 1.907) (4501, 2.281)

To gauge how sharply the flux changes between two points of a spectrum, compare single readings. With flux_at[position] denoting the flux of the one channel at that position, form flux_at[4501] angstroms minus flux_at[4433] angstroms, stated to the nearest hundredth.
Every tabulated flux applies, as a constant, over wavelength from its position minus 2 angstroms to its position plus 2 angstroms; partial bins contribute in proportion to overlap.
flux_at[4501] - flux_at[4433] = 0.41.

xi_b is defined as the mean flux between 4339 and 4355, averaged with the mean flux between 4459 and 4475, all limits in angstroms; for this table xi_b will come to 1.72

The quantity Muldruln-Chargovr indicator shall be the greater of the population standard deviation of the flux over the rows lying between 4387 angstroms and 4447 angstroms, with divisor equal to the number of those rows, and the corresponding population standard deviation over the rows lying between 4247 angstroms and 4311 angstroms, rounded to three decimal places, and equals 0.188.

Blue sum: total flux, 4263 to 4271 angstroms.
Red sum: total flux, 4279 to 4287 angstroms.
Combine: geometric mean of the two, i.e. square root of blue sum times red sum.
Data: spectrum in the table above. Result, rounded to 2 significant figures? 3.1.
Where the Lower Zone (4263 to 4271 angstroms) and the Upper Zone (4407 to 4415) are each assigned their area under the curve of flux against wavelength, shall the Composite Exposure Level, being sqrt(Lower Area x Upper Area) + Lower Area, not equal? 26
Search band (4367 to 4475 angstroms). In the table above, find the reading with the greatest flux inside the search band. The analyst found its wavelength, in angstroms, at 4473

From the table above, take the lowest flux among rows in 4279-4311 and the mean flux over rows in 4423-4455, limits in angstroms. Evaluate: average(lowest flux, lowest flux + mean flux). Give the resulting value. 2.11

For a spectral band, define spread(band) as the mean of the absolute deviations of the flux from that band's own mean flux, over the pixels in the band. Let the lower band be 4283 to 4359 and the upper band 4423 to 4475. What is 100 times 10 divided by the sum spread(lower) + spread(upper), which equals 4184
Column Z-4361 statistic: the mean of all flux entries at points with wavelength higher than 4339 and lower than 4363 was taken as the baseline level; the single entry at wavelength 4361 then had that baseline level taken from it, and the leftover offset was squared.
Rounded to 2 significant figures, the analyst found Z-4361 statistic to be 0.025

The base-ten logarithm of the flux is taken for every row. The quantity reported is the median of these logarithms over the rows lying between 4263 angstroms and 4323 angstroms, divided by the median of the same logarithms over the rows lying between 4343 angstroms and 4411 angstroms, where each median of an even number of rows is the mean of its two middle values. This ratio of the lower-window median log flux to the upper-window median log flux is 0.80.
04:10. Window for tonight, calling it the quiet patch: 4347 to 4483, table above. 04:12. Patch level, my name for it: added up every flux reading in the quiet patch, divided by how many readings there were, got 1.76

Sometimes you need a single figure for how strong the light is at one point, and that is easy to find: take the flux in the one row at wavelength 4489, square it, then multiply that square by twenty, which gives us 73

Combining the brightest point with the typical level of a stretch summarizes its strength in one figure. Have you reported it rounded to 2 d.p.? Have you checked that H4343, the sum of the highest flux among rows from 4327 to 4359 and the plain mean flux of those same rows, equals 3.29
